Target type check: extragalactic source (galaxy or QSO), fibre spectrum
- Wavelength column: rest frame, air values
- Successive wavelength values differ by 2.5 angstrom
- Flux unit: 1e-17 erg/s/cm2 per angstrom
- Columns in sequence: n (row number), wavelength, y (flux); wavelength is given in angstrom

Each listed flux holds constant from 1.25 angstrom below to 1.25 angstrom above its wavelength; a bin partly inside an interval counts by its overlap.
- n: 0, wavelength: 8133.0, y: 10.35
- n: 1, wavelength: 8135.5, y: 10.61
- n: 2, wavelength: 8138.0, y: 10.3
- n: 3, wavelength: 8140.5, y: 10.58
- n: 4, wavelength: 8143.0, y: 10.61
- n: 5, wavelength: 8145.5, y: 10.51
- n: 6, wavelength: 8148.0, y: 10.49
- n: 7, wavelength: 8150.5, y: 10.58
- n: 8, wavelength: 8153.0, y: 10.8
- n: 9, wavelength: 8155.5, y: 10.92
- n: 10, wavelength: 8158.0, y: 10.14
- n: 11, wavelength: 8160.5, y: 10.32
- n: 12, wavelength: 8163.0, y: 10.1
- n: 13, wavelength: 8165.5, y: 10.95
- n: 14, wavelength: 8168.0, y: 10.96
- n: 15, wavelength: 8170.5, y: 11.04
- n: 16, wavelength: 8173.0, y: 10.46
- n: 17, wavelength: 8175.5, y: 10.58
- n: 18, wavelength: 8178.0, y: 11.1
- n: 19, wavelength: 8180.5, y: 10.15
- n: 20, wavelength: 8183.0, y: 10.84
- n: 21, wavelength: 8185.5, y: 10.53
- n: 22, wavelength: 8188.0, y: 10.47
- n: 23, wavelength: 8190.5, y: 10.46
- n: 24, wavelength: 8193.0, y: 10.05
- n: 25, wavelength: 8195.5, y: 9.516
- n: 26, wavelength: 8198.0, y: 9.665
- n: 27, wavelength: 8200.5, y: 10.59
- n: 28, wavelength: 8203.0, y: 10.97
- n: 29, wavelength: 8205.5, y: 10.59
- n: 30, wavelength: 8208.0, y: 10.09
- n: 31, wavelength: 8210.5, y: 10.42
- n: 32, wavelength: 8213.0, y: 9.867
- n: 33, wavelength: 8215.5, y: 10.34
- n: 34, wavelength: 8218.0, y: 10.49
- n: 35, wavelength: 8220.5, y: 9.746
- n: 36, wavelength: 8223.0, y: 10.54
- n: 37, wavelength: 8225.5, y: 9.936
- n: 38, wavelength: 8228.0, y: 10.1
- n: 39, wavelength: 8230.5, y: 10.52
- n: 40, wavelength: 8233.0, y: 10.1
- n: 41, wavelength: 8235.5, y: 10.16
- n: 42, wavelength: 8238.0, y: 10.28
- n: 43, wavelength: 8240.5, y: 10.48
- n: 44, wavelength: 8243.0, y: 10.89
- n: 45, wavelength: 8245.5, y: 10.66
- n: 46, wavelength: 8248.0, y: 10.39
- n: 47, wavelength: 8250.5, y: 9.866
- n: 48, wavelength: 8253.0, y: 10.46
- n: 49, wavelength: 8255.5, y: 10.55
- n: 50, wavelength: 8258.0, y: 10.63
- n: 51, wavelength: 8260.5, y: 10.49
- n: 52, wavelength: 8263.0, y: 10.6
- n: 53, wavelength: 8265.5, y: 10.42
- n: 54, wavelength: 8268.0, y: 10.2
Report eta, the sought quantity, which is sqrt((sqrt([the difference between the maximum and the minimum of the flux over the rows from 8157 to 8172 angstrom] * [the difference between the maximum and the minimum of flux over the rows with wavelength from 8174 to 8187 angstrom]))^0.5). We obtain 0.986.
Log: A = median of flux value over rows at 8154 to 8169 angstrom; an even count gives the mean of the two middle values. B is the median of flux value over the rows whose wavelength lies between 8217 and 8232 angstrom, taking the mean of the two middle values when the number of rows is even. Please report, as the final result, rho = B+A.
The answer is 20.9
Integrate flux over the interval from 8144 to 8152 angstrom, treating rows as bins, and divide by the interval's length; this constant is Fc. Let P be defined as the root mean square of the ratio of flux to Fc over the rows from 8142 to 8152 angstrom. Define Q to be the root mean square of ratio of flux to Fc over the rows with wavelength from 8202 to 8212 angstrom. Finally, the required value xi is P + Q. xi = 2.00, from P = 1.00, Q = 0.999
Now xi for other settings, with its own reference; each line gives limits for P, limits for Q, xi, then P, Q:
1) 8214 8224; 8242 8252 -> 1.97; 0.98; 0.992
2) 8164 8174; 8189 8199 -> 1.97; 1.03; 0.942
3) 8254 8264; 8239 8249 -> 2.01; 1.00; 1.007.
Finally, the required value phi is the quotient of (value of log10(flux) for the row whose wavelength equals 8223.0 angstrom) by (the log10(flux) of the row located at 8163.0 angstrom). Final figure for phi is 1.02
